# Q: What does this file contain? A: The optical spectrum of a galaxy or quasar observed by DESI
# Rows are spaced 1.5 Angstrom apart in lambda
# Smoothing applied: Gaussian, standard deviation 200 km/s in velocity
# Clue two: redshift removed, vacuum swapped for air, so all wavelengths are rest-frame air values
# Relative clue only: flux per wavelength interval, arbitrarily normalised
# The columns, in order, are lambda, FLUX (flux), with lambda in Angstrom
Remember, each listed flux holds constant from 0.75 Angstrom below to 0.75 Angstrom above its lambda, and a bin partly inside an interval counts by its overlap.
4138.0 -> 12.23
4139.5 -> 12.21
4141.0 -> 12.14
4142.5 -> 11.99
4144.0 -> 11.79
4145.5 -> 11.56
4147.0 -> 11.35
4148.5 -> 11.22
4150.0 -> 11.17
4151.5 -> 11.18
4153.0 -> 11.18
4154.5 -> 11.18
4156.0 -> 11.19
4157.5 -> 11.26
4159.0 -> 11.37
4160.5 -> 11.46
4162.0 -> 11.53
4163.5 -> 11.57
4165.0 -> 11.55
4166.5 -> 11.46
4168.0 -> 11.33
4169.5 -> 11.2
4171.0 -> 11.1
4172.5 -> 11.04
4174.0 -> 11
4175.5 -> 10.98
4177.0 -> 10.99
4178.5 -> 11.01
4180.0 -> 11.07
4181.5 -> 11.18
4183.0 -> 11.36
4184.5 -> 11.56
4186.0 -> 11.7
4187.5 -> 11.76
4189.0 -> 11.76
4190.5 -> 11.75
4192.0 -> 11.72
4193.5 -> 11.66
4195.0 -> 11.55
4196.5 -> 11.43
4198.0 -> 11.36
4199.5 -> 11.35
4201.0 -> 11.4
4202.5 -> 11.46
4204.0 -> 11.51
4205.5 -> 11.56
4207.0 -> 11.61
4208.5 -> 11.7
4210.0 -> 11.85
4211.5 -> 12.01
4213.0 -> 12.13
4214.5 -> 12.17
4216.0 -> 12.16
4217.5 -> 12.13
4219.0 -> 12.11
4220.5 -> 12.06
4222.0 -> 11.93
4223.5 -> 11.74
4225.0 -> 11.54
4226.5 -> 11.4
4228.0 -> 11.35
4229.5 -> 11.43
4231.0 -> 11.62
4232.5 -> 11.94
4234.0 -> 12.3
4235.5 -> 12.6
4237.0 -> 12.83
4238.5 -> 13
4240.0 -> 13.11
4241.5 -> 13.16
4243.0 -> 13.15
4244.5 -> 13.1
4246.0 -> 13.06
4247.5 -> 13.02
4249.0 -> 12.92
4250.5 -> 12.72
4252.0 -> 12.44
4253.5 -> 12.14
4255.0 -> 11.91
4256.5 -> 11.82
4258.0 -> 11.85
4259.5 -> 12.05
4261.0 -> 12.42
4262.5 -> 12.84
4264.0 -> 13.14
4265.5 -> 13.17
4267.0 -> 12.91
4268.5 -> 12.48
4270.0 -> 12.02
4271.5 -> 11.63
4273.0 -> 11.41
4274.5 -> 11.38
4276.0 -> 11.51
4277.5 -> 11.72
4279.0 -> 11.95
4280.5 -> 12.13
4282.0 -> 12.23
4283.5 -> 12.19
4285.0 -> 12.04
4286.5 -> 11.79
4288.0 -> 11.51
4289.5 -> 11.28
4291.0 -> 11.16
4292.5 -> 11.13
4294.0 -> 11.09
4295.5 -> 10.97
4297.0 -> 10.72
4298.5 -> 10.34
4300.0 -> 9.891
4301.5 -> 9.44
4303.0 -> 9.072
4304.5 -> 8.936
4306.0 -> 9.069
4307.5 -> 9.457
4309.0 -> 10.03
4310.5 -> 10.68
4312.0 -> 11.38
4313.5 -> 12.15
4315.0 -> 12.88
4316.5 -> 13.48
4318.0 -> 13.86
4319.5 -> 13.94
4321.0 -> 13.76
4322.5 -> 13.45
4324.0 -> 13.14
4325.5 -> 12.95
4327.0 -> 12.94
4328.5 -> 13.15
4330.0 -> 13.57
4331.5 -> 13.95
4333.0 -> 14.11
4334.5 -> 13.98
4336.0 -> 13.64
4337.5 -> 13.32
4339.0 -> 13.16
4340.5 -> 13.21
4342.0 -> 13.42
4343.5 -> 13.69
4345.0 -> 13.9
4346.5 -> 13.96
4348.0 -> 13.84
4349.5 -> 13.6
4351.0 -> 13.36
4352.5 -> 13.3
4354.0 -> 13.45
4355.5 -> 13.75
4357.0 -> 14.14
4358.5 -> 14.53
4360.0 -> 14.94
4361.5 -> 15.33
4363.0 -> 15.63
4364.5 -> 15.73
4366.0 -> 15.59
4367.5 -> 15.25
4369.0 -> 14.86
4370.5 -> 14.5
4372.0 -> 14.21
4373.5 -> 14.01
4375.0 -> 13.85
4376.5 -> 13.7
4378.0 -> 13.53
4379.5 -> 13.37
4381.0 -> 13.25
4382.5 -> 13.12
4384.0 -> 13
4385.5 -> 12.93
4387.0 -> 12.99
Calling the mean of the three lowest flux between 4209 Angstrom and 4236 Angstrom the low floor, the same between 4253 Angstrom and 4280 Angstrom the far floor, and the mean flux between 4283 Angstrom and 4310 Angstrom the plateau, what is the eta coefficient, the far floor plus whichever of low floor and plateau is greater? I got 22.8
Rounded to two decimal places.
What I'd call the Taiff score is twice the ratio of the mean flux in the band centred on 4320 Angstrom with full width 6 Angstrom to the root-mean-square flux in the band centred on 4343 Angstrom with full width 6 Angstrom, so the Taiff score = 2.03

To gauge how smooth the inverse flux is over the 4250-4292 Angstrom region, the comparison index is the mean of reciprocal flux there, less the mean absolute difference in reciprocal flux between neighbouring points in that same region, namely 0.082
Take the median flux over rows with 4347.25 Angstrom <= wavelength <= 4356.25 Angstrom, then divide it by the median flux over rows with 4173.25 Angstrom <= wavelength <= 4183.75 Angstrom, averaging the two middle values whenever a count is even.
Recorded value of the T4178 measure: 1.23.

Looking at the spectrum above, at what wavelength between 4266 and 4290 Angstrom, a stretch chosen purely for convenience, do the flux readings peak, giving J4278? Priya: 4267.0 Angstrom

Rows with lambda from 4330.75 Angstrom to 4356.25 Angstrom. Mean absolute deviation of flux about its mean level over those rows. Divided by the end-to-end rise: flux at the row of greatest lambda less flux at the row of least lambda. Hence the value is -1.3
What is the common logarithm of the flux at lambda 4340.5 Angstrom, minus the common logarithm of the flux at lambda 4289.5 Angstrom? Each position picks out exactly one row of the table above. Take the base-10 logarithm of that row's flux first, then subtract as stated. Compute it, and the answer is 0.07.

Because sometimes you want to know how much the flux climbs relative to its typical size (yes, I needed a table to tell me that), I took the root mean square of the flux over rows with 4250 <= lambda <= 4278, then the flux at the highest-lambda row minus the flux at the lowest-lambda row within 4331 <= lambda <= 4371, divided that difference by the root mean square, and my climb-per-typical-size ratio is 0.045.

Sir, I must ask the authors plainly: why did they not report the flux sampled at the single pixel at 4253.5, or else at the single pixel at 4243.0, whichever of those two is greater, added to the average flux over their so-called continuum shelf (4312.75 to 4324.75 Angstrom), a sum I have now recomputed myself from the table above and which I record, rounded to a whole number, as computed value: 26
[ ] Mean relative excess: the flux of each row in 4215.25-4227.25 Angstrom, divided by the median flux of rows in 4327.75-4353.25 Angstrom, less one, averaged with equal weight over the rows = -0.13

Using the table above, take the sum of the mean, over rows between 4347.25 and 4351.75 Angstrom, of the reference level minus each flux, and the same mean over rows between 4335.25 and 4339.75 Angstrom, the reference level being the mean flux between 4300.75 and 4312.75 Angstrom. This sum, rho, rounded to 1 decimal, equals -7.5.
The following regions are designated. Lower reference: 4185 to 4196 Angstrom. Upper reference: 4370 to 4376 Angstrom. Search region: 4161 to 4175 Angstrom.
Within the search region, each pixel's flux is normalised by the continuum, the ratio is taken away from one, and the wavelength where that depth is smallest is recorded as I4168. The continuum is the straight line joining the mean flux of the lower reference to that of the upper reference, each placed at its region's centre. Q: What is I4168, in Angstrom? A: 4163.5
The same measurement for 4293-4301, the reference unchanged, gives 4294.0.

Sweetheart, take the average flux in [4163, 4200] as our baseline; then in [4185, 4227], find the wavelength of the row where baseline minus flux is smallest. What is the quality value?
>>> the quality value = 4214.5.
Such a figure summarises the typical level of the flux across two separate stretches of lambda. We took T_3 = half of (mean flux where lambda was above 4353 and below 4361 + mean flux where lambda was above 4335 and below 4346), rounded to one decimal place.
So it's 13.8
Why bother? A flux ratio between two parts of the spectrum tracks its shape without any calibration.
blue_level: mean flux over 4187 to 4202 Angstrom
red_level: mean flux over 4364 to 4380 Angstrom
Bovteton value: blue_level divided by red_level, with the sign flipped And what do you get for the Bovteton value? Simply -0.80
